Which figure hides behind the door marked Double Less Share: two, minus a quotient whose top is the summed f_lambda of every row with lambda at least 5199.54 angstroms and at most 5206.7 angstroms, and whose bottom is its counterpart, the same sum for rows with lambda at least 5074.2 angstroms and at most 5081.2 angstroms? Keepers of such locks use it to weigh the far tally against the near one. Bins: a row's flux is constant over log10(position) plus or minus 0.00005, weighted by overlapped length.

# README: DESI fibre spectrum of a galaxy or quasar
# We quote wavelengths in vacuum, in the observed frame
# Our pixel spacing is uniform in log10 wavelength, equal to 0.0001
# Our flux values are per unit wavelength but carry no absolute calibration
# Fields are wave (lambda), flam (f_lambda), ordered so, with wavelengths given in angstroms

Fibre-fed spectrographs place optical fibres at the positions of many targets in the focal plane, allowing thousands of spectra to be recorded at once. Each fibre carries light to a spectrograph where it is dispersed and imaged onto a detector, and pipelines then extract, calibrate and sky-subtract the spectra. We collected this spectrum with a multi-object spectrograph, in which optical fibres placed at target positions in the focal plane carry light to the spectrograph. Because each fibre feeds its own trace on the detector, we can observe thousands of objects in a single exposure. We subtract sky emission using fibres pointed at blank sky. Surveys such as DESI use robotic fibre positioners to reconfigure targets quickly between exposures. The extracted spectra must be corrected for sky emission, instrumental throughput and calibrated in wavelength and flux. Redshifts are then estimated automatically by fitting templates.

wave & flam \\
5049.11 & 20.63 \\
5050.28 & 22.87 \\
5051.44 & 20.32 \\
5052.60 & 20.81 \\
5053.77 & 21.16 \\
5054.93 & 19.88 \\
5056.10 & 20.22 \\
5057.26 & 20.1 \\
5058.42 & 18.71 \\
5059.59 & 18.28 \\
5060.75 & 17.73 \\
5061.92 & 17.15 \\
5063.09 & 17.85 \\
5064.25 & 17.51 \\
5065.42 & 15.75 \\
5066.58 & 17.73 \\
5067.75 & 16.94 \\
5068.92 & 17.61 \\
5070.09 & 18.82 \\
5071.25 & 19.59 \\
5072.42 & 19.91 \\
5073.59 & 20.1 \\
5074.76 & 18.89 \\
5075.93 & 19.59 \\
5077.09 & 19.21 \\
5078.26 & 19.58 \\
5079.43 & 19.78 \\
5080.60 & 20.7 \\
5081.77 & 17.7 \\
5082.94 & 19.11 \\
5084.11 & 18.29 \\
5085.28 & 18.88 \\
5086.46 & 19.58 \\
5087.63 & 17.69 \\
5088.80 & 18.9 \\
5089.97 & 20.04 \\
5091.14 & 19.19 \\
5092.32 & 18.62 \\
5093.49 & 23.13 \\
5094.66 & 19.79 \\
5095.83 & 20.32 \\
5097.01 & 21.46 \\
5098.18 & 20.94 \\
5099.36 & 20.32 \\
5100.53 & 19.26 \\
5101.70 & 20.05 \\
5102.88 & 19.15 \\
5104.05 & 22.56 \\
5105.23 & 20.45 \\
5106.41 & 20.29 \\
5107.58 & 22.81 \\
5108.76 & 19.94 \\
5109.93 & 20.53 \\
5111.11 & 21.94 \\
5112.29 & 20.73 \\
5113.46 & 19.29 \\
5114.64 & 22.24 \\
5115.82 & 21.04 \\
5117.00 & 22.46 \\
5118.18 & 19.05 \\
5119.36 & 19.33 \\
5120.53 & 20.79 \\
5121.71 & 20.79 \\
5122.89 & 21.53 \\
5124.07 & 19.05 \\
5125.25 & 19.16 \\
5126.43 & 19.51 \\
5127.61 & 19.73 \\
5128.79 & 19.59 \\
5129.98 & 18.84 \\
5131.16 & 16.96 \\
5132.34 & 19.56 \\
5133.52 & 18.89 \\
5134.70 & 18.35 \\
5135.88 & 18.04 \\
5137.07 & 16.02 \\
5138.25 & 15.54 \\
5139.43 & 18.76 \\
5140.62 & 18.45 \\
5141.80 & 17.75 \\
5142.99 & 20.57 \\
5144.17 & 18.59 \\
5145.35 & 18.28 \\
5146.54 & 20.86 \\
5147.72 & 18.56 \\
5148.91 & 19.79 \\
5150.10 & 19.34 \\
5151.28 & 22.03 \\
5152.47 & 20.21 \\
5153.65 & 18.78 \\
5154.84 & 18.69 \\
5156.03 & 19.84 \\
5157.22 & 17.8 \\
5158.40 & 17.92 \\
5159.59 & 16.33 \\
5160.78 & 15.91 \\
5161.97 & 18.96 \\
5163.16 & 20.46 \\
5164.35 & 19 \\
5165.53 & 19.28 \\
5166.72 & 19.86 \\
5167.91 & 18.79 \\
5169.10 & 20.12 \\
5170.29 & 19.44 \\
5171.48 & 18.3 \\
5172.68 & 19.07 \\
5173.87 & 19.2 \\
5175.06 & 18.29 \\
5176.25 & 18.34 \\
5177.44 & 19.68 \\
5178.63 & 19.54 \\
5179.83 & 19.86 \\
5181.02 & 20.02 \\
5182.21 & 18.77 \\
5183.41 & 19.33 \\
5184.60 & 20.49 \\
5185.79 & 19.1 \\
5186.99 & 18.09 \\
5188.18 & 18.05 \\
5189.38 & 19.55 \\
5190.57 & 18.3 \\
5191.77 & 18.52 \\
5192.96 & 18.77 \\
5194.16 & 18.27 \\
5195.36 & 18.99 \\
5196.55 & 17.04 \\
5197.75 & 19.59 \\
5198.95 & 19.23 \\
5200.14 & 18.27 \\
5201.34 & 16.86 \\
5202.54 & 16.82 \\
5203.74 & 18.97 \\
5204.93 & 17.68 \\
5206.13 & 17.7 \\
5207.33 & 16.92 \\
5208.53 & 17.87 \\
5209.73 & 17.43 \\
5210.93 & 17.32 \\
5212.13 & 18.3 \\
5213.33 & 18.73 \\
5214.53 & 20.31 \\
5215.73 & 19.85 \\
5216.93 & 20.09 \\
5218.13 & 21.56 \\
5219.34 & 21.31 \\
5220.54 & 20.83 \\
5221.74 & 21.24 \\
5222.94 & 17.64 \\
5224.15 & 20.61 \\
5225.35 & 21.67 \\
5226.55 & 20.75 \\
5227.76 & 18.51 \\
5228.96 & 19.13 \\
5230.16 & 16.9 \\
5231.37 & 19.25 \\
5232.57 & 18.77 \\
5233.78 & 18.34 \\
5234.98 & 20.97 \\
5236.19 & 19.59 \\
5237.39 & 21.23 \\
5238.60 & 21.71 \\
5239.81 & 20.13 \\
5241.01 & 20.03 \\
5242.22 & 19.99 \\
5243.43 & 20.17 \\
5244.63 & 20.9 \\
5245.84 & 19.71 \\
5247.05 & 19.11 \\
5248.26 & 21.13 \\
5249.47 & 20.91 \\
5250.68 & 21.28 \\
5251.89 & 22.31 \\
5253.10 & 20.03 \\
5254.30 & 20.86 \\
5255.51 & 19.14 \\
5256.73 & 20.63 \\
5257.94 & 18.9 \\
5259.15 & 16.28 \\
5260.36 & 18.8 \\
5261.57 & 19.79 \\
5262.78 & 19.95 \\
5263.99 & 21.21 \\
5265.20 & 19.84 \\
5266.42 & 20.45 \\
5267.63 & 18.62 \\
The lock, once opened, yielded 1.10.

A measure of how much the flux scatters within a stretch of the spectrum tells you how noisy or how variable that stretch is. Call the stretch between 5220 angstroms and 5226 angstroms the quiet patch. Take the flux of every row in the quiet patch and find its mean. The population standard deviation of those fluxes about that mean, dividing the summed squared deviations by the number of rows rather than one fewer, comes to 1.4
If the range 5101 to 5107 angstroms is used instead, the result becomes 1.1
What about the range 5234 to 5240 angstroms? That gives 0.8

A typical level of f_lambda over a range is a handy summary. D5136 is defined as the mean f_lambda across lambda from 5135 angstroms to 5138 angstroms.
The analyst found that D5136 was 17.0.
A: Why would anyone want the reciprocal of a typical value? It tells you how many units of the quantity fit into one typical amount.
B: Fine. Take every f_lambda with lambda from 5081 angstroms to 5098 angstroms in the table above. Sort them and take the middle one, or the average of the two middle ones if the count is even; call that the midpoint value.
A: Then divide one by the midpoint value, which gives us 0.0522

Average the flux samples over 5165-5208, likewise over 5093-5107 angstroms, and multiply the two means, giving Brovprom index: 387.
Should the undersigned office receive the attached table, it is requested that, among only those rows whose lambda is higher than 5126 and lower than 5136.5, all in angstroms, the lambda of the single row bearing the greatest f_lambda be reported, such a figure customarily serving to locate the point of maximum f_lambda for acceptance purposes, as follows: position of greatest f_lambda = 5127.61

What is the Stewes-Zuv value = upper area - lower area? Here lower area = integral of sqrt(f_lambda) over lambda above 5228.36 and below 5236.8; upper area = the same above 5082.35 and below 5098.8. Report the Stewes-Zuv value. 36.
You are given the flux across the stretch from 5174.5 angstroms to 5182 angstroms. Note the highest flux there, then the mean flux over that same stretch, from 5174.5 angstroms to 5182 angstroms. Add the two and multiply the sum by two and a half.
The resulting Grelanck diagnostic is 98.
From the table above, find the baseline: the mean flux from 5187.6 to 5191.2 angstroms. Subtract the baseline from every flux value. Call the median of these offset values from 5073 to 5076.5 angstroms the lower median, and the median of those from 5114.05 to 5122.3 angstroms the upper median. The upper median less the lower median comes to 1.2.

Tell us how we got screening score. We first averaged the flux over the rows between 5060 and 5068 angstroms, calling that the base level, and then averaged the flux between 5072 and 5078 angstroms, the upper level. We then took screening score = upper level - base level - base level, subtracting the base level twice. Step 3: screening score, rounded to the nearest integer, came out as -15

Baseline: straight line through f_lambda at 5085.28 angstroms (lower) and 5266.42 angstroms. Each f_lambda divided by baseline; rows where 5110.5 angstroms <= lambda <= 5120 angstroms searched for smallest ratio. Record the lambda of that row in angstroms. 5118.18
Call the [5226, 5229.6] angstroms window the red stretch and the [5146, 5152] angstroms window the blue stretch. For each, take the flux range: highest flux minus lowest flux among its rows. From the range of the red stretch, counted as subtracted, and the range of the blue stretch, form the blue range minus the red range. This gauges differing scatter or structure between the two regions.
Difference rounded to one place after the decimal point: 1.2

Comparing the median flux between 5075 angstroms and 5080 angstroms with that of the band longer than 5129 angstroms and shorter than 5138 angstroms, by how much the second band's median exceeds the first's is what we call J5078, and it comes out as -1.2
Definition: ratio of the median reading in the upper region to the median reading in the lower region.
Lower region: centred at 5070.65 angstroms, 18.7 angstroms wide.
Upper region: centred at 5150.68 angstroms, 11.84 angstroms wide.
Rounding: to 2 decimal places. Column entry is 1.04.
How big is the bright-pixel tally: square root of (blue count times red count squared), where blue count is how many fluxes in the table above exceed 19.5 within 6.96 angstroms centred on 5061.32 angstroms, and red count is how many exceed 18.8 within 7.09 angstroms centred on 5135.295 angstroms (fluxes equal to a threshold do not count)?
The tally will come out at 0.0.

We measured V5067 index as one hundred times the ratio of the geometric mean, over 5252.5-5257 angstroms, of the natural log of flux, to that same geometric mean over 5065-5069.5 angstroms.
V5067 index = 106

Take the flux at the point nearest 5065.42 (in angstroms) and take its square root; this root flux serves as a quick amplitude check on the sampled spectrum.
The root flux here 4.0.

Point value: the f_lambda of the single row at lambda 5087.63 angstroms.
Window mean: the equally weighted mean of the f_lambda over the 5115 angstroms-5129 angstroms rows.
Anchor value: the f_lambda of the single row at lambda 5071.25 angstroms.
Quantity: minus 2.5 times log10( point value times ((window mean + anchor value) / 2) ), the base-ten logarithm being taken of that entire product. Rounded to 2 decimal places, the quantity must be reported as -6.37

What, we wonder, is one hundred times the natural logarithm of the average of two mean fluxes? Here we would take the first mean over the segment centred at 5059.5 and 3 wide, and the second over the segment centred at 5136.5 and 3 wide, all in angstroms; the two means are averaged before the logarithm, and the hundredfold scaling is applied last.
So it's 287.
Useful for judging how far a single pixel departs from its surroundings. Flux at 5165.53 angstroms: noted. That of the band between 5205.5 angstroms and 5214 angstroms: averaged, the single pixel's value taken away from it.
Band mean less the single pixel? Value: -2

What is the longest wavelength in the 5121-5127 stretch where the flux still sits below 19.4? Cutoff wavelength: 5125.25 angstroms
